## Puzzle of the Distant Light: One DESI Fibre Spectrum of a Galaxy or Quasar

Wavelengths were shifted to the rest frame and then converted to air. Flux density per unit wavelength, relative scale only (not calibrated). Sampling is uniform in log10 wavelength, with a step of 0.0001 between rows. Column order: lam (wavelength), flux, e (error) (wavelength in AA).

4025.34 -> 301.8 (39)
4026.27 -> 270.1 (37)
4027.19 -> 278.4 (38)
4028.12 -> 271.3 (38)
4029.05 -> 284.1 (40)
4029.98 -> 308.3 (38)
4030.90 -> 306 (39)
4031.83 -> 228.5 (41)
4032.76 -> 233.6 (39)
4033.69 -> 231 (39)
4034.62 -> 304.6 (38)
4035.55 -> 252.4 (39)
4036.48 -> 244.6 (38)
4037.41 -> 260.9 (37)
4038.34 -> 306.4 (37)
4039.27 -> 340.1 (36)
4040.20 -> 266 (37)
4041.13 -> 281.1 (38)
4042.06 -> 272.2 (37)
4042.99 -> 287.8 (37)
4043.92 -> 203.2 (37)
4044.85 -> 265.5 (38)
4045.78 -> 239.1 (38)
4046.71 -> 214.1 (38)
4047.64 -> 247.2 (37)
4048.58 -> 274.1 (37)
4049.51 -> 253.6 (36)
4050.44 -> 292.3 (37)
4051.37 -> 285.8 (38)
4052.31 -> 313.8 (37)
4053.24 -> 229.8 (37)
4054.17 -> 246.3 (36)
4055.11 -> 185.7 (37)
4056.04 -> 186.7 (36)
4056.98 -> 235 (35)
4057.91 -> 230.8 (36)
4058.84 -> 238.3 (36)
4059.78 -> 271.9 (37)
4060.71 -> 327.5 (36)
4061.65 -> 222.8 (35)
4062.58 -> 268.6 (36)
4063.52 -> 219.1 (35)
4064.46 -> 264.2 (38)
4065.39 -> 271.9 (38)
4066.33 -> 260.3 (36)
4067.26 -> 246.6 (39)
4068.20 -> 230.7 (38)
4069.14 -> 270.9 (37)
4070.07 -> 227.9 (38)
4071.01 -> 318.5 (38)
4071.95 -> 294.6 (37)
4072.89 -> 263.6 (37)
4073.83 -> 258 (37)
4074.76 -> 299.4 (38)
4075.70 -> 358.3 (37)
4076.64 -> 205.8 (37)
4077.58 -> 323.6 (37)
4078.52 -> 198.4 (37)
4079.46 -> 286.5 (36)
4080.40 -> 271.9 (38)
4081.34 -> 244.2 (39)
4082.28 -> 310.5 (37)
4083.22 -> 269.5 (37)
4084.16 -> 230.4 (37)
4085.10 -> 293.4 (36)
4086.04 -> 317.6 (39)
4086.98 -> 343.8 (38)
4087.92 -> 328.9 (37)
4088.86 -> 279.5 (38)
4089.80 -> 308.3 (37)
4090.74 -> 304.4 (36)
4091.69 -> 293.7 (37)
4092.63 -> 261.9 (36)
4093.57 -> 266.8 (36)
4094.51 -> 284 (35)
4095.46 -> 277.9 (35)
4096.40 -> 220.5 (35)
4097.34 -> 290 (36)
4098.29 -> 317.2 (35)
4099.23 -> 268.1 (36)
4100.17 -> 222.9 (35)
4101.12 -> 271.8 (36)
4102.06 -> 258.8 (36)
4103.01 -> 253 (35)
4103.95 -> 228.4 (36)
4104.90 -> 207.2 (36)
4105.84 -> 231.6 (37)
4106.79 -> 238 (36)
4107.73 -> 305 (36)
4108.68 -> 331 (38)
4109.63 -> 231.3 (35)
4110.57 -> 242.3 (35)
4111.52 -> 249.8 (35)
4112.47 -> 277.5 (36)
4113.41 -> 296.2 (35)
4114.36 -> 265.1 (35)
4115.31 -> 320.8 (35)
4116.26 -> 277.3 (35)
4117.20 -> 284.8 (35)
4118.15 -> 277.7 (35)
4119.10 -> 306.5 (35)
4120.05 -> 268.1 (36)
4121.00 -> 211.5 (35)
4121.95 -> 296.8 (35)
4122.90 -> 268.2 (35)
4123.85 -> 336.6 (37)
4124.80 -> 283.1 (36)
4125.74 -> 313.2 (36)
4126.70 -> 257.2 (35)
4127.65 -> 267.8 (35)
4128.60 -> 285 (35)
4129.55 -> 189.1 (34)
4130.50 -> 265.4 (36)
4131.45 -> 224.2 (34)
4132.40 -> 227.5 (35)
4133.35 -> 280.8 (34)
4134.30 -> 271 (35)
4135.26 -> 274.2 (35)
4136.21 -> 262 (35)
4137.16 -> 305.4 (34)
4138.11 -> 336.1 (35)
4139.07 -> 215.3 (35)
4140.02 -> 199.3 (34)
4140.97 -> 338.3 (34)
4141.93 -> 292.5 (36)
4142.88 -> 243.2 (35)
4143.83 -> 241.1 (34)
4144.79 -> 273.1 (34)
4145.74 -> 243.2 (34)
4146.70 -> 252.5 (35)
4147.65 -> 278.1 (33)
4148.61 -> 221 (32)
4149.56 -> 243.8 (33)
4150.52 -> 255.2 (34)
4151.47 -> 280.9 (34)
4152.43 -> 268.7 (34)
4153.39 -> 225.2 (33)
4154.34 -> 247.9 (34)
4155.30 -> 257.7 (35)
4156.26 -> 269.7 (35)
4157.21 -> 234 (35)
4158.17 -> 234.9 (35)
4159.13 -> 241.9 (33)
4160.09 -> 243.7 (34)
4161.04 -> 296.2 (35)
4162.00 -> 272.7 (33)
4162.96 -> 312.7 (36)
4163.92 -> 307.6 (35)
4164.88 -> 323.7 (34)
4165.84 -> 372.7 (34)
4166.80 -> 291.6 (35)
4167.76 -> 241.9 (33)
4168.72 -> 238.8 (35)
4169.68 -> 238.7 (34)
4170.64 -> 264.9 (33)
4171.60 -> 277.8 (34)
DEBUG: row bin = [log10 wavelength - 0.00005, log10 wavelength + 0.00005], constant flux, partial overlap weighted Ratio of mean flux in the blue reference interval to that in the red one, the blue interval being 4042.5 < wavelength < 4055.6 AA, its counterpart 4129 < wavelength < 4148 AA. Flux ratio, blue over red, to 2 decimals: 0.97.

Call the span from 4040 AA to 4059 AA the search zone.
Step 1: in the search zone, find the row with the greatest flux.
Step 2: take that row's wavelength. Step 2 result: 4052.31 AA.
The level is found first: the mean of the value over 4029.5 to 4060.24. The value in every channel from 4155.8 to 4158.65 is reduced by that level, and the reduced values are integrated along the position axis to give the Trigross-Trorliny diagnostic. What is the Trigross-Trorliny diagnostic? -36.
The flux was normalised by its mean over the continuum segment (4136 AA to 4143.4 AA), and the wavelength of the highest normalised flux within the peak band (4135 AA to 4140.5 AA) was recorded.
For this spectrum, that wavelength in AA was 4138.11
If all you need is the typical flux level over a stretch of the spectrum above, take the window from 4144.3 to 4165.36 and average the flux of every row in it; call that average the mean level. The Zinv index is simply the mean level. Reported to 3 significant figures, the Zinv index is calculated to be 263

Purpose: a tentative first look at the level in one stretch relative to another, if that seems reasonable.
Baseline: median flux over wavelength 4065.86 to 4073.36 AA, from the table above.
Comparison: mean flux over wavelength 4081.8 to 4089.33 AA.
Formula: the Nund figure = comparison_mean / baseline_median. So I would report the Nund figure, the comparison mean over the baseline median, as 1.13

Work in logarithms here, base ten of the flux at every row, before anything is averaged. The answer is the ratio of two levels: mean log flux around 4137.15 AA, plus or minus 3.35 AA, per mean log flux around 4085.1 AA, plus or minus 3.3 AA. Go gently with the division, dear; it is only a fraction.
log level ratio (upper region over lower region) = 0.978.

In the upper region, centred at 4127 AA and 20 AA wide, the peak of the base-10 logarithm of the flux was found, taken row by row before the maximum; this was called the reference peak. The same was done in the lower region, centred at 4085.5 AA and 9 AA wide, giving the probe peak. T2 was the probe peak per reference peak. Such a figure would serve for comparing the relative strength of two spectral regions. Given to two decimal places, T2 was 1.00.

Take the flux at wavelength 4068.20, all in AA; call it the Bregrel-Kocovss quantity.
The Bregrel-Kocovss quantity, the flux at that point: 230.7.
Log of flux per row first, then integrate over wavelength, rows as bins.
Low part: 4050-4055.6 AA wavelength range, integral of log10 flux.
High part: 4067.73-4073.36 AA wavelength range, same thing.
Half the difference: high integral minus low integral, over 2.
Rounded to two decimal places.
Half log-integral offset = 0.08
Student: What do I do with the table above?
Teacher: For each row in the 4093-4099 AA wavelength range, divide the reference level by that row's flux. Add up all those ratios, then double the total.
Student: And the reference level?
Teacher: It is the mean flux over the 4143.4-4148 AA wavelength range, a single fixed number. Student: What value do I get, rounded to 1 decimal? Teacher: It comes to 11.3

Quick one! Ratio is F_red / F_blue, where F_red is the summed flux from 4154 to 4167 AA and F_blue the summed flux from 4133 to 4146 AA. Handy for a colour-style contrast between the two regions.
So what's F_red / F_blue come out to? 1.03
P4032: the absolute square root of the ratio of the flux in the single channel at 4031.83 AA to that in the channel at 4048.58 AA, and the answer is 0.91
